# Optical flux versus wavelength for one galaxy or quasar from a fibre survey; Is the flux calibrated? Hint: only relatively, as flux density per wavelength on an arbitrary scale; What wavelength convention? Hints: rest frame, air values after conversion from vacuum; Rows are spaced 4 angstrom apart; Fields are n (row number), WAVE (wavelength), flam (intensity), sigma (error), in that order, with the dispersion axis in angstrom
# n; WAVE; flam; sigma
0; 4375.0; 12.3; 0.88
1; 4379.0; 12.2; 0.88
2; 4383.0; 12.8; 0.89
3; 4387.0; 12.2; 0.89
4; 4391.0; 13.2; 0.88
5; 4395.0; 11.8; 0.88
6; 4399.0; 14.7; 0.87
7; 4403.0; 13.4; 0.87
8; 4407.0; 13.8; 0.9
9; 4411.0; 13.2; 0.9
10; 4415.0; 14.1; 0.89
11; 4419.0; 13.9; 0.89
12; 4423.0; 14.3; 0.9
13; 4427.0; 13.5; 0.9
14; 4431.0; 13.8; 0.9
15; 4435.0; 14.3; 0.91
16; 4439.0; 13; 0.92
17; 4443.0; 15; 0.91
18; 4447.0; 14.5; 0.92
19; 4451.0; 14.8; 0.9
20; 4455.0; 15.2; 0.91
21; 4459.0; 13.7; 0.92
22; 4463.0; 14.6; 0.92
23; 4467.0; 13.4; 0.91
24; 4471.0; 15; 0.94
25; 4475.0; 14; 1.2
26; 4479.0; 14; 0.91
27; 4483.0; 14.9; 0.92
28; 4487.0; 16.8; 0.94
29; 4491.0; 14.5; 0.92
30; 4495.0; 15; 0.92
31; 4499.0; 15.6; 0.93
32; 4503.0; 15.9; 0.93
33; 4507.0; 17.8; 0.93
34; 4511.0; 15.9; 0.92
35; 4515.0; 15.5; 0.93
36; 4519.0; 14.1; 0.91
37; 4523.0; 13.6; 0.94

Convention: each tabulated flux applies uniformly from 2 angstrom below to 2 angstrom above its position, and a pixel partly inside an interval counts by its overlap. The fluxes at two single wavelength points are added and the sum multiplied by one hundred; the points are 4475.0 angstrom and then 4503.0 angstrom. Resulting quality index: 2990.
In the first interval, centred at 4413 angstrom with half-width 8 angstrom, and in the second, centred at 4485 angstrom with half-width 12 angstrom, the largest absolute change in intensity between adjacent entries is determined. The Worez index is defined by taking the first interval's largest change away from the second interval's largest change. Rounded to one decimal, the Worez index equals 1.4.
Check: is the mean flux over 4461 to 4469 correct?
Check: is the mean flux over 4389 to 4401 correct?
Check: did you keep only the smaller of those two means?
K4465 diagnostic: 13.2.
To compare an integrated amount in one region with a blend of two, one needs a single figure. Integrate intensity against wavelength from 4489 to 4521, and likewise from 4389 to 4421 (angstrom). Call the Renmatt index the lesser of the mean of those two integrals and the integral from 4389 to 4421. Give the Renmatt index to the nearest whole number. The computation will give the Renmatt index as 432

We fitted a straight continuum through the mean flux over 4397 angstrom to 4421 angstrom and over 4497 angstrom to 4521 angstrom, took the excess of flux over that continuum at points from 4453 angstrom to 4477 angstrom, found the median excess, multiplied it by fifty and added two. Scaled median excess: -34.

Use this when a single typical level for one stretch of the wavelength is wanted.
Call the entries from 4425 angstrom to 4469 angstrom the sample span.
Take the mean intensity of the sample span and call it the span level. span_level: 14.2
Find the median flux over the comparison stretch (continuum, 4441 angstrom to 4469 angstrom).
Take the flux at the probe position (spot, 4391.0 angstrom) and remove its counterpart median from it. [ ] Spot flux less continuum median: -1.4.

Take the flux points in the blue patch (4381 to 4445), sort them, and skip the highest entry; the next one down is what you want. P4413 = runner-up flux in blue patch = 14.7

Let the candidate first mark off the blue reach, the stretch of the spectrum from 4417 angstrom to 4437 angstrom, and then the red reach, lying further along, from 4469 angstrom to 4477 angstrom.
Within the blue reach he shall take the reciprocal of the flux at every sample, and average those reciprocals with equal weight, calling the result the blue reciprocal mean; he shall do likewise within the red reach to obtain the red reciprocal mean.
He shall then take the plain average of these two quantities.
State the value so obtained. 0.0704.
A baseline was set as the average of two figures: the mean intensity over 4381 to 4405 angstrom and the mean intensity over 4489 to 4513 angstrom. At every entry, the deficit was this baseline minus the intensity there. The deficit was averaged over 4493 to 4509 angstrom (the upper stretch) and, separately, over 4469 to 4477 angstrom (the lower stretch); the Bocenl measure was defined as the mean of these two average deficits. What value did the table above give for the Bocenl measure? -0.89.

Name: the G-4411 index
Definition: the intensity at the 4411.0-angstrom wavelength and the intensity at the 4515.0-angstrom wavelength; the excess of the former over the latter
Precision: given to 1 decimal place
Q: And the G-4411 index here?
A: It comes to -2.3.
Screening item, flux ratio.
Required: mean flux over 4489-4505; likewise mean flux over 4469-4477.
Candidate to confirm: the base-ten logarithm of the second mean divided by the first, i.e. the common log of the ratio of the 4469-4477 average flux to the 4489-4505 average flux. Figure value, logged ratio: -0.022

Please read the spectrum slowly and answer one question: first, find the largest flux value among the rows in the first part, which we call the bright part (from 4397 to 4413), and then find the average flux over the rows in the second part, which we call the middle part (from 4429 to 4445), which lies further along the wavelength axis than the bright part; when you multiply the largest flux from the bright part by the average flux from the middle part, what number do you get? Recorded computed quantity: 206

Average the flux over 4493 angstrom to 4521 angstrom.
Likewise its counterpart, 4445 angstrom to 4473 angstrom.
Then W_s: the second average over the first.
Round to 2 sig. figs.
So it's 0.92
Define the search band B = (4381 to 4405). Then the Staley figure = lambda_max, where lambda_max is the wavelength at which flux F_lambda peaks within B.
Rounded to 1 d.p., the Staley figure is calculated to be 4399.0 angstrom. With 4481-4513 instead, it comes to 4507.0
